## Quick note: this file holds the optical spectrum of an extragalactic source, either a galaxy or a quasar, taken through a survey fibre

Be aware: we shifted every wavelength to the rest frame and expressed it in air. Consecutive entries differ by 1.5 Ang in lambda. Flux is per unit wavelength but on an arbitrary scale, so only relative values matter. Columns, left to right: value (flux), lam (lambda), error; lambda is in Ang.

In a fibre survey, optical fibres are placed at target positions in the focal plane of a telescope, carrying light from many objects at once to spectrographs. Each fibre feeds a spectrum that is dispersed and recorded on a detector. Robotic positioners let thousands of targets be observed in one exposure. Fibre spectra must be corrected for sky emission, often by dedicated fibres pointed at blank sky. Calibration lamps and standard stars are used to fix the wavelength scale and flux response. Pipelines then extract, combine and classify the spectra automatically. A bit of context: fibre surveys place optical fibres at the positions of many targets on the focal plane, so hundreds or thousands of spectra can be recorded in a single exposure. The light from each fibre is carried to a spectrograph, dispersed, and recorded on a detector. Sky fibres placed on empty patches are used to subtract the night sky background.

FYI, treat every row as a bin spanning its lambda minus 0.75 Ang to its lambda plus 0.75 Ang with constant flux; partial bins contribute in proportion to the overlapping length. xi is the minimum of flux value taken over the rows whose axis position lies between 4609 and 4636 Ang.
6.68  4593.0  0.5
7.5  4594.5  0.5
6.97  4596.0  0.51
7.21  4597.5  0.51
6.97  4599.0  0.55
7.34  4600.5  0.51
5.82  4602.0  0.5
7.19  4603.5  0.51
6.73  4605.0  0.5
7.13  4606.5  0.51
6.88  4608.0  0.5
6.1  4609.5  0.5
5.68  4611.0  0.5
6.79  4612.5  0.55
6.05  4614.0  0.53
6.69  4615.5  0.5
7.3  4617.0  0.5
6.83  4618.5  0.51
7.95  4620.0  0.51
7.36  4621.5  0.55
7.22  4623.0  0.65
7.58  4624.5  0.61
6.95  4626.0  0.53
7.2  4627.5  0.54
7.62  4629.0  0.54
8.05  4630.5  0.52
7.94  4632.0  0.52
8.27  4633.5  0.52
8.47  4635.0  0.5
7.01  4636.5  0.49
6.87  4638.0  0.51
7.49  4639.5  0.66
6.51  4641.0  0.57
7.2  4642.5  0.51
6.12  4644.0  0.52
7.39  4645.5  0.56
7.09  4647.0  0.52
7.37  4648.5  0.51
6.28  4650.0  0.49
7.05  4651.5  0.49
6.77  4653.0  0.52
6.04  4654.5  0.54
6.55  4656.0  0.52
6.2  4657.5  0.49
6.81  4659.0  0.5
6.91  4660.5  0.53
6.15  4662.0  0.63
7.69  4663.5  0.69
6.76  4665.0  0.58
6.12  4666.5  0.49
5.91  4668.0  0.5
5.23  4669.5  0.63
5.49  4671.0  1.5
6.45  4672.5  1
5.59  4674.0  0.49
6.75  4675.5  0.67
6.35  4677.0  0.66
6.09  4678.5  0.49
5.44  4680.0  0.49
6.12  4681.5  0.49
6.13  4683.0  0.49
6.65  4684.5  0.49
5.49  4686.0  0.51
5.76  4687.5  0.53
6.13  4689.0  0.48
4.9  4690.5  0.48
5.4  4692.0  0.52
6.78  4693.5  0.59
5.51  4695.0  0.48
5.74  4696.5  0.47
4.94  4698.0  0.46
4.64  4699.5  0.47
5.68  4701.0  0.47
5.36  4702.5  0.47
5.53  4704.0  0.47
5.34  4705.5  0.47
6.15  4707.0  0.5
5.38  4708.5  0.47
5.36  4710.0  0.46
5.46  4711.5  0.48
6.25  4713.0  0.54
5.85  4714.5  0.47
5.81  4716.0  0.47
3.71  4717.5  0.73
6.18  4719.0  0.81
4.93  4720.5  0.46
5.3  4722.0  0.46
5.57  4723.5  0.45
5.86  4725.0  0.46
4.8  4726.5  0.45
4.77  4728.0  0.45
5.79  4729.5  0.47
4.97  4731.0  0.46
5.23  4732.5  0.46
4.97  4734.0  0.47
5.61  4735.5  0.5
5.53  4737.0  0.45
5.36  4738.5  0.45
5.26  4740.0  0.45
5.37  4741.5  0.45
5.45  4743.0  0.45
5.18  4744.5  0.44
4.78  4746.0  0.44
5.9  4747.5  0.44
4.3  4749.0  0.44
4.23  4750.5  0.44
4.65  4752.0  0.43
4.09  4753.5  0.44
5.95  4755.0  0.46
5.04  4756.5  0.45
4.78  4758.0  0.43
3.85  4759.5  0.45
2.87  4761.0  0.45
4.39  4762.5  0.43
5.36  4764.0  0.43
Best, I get 5.68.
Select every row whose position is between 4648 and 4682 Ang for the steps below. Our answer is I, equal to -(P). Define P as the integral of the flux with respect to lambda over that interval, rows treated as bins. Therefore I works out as -216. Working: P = 216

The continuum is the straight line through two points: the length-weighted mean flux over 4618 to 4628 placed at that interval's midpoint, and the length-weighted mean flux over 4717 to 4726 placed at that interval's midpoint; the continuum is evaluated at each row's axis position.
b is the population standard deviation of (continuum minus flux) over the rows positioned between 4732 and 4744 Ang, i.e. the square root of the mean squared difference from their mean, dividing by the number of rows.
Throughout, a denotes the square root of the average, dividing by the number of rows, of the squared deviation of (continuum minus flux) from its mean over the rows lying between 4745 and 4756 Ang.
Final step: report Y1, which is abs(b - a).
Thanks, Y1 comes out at 0.5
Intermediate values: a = 0.7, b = 0.2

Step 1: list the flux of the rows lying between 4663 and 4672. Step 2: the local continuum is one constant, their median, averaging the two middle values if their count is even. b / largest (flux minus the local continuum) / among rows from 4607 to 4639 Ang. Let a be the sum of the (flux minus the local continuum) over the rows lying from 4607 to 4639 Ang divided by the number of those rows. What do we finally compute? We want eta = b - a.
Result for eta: 1.3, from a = 1.2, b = 2.5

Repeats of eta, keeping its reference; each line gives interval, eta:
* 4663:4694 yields 1.6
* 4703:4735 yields 0.9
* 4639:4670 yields 1.0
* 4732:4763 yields 1.1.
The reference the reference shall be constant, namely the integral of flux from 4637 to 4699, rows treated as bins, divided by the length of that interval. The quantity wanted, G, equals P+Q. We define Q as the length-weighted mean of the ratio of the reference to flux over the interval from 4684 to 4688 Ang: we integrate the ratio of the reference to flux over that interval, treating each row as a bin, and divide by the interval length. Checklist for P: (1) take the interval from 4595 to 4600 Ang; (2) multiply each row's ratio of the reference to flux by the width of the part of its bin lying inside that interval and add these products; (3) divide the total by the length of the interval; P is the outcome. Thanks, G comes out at 2.0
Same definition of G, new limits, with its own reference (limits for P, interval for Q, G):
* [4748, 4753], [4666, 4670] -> 2.5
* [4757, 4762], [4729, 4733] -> 2.9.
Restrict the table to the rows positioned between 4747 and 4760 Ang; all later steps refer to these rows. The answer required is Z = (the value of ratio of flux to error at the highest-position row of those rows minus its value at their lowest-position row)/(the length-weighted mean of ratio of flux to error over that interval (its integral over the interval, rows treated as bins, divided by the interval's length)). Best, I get -0.45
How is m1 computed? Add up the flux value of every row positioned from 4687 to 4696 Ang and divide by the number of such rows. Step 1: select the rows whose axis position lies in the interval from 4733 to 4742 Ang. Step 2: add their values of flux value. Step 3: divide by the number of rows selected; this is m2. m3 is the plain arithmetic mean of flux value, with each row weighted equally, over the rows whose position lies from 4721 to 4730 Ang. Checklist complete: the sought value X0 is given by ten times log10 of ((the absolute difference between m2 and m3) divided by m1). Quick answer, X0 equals -35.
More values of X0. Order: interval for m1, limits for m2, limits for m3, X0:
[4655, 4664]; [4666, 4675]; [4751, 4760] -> -8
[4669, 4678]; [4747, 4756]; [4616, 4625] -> -4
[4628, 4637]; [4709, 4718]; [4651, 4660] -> -8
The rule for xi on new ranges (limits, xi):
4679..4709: 4.64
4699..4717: 4.64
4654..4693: 4.9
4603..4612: 5.68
